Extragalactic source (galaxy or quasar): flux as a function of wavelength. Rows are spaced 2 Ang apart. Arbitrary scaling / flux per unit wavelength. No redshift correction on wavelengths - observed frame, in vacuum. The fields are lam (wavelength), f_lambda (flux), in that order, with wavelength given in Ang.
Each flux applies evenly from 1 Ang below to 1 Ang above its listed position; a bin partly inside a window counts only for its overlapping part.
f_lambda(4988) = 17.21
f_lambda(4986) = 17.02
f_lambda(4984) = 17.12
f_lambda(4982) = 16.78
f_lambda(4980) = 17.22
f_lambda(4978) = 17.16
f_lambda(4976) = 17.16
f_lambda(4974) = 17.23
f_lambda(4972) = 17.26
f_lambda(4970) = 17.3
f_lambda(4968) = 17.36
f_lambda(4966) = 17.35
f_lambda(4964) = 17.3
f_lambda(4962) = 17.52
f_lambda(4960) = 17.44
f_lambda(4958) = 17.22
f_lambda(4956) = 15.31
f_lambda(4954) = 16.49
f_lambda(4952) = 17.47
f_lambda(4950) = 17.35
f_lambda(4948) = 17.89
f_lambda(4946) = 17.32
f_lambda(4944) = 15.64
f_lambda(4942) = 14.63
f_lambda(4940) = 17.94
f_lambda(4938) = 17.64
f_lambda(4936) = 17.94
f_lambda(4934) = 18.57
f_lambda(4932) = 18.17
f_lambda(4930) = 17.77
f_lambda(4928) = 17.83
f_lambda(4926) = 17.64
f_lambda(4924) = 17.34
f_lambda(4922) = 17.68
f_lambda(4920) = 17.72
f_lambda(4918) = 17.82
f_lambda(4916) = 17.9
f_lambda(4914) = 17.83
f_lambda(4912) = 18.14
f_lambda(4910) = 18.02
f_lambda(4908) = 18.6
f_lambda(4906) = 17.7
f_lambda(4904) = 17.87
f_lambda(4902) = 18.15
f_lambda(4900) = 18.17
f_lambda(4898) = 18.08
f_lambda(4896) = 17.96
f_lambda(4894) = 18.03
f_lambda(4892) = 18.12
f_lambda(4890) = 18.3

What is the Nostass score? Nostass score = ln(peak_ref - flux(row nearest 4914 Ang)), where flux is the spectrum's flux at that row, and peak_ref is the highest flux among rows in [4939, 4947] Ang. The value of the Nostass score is -2.2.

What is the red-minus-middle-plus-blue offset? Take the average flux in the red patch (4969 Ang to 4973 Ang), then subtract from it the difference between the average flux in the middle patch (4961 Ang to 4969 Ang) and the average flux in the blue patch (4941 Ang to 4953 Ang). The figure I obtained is 16.61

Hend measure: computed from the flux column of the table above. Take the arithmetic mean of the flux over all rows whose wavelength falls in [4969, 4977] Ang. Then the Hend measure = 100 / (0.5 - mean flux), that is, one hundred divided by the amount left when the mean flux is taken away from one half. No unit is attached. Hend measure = -5.97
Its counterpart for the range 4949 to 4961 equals -6.11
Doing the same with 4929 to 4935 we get -5.66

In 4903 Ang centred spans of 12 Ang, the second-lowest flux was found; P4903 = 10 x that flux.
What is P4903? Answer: 179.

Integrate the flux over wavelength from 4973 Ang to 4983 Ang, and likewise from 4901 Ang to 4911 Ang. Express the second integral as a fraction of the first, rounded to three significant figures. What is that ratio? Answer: 1.06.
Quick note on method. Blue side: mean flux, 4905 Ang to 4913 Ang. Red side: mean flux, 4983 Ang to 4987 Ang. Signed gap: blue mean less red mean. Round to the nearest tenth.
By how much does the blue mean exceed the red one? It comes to 1.0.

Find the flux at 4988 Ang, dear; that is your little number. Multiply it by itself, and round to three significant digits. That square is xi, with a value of 296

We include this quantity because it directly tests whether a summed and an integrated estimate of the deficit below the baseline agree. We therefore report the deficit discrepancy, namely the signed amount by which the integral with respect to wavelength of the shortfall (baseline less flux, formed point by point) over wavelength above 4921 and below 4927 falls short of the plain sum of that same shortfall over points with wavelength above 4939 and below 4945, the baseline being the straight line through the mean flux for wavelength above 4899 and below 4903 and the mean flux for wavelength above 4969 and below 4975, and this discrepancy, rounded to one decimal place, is 2.8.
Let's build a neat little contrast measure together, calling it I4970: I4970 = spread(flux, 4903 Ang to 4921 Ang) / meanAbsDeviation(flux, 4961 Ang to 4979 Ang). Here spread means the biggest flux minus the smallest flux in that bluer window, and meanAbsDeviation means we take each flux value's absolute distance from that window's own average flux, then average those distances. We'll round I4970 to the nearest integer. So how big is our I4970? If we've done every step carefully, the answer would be 11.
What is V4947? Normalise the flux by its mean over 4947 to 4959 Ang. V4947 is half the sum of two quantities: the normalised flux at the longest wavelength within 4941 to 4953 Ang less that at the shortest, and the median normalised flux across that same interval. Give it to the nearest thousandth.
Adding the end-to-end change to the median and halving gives 0.595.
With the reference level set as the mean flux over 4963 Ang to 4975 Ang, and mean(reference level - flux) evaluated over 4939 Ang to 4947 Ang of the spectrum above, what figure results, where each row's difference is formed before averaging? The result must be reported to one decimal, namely 0.9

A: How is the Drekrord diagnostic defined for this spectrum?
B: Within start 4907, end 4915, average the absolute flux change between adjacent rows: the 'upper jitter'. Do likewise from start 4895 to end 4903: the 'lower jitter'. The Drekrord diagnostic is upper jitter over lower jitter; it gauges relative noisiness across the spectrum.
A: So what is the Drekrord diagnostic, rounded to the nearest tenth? 4.4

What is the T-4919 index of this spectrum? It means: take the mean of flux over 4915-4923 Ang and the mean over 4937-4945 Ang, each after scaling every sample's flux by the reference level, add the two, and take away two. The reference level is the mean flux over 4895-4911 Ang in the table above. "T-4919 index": -0.10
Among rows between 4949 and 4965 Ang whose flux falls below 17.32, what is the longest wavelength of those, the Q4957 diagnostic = 4964 Ang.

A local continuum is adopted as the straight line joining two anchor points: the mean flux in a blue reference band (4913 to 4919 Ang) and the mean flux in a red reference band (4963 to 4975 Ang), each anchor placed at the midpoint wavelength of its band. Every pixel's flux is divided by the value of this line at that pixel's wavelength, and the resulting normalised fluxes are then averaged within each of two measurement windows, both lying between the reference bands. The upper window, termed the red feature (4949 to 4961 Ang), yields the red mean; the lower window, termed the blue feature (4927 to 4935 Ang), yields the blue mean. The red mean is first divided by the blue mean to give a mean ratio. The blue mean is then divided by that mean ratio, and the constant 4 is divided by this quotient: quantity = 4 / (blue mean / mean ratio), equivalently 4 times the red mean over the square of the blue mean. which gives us 3.70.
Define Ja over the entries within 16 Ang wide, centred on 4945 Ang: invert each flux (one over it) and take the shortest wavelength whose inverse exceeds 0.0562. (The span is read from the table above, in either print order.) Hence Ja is 4938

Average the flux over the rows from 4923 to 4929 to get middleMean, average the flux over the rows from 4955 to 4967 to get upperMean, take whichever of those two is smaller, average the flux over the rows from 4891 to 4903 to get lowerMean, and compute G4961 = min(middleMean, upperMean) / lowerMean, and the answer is 0.94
